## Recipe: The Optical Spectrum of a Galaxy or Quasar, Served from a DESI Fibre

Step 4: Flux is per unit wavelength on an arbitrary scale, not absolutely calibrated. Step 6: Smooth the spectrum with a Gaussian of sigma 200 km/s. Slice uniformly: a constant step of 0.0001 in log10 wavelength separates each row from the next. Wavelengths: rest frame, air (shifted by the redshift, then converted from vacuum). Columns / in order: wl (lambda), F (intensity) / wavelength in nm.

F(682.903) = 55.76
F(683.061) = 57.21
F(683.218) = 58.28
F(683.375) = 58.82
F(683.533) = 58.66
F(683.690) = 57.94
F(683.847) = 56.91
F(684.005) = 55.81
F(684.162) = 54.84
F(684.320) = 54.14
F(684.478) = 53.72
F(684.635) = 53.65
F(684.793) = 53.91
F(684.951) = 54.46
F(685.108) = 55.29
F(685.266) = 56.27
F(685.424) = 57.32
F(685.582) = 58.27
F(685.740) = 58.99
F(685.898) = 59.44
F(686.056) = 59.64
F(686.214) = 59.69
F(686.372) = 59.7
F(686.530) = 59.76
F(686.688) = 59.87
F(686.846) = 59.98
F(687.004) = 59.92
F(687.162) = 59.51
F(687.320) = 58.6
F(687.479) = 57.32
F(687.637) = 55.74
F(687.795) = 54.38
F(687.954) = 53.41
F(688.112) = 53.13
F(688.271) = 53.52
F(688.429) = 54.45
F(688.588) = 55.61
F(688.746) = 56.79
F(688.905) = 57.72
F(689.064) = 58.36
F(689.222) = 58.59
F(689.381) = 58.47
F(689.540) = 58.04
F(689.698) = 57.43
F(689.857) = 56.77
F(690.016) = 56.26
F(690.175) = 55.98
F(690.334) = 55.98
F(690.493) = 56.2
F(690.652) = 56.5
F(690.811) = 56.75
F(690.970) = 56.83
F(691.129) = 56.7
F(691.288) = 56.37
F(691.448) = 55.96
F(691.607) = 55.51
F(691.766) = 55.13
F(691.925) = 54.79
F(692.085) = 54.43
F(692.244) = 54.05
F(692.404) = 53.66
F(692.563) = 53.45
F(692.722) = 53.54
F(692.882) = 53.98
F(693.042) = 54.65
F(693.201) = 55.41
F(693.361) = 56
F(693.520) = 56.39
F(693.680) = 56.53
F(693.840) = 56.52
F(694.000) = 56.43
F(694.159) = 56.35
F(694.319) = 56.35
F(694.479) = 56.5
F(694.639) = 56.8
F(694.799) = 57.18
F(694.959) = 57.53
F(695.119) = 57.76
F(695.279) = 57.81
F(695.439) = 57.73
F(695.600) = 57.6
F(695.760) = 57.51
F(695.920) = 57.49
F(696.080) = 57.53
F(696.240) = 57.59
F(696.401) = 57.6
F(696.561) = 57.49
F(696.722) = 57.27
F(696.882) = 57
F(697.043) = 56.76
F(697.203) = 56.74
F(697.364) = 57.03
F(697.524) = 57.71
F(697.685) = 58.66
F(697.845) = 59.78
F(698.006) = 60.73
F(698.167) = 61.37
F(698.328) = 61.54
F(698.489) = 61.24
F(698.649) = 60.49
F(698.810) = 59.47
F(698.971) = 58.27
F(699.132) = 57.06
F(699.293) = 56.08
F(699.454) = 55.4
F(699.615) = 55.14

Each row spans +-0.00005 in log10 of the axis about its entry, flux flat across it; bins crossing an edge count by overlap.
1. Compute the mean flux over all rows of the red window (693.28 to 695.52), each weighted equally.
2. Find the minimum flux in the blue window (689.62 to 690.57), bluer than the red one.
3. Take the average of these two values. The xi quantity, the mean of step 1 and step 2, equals 56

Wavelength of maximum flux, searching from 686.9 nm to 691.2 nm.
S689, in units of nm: 687.004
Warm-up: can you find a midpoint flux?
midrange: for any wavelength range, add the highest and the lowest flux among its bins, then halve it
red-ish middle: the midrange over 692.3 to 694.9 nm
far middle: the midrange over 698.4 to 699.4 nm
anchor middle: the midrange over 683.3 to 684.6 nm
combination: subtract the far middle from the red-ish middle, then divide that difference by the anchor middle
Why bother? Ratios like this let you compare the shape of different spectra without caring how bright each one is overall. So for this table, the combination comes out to -0.059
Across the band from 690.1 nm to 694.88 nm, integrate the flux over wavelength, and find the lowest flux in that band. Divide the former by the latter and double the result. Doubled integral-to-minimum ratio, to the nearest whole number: 10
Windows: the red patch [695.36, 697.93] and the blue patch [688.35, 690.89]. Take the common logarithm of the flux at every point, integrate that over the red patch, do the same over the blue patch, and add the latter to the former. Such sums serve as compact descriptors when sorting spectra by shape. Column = 8.98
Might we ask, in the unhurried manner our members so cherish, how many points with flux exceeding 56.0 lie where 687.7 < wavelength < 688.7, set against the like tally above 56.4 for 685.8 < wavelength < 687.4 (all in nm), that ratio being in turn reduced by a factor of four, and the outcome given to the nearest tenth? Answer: 0.0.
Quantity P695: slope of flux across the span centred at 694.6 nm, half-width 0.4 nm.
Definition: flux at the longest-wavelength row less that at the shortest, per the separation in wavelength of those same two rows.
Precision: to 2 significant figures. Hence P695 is 1.8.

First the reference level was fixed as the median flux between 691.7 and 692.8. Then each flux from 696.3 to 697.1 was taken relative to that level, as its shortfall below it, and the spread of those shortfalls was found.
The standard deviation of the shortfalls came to 0.3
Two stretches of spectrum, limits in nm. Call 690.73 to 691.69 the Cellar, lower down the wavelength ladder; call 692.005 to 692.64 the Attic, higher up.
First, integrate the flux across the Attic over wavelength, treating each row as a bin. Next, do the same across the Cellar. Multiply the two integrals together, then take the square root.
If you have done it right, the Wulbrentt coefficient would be 43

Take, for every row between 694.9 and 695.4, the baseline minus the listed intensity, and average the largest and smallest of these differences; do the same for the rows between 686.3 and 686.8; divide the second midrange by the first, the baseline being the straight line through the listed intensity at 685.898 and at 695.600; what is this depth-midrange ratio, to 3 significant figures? -21.9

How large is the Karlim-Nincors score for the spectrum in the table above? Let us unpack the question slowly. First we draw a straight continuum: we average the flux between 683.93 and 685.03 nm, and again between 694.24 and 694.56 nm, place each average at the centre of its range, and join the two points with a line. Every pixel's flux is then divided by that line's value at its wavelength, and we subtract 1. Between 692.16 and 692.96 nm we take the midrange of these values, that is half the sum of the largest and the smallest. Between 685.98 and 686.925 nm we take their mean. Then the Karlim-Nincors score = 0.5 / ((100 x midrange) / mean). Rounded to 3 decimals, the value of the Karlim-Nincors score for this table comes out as -0.011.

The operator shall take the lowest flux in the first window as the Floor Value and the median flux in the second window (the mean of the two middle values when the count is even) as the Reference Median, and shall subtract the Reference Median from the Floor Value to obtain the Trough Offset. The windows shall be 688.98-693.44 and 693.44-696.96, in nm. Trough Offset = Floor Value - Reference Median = -4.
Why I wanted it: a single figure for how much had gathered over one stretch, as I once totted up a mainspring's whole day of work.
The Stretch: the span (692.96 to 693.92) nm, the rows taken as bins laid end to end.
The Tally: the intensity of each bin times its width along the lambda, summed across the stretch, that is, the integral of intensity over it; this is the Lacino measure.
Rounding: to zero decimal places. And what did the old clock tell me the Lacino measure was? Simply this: 54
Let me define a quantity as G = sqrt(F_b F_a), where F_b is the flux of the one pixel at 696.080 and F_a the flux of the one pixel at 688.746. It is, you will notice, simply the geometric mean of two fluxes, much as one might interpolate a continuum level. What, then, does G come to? 57.2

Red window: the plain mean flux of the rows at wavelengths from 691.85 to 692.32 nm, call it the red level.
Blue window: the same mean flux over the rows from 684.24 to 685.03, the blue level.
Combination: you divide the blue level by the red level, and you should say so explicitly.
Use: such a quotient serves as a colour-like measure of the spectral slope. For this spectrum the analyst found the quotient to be 0.99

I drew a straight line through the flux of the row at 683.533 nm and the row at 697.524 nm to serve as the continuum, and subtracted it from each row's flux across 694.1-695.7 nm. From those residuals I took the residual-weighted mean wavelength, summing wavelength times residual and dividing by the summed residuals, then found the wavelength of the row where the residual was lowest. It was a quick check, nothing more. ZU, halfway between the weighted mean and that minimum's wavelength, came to 694.34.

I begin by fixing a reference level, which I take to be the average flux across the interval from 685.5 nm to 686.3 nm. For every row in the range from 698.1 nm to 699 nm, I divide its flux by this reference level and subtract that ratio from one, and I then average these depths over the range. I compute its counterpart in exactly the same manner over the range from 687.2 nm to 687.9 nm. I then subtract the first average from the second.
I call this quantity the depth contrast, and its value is 0.07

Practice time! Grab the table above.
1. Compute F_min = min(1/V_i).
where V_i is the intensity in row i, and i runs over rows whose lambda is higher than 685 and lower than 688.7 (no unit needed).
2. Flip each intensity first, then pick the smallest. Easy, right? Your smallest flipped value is 0.0167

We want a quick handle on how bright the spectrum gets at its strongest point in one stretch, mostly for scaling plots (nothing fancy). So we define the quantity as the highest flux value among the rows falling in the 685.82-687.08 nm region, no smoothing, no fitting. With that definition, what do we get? 59.98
